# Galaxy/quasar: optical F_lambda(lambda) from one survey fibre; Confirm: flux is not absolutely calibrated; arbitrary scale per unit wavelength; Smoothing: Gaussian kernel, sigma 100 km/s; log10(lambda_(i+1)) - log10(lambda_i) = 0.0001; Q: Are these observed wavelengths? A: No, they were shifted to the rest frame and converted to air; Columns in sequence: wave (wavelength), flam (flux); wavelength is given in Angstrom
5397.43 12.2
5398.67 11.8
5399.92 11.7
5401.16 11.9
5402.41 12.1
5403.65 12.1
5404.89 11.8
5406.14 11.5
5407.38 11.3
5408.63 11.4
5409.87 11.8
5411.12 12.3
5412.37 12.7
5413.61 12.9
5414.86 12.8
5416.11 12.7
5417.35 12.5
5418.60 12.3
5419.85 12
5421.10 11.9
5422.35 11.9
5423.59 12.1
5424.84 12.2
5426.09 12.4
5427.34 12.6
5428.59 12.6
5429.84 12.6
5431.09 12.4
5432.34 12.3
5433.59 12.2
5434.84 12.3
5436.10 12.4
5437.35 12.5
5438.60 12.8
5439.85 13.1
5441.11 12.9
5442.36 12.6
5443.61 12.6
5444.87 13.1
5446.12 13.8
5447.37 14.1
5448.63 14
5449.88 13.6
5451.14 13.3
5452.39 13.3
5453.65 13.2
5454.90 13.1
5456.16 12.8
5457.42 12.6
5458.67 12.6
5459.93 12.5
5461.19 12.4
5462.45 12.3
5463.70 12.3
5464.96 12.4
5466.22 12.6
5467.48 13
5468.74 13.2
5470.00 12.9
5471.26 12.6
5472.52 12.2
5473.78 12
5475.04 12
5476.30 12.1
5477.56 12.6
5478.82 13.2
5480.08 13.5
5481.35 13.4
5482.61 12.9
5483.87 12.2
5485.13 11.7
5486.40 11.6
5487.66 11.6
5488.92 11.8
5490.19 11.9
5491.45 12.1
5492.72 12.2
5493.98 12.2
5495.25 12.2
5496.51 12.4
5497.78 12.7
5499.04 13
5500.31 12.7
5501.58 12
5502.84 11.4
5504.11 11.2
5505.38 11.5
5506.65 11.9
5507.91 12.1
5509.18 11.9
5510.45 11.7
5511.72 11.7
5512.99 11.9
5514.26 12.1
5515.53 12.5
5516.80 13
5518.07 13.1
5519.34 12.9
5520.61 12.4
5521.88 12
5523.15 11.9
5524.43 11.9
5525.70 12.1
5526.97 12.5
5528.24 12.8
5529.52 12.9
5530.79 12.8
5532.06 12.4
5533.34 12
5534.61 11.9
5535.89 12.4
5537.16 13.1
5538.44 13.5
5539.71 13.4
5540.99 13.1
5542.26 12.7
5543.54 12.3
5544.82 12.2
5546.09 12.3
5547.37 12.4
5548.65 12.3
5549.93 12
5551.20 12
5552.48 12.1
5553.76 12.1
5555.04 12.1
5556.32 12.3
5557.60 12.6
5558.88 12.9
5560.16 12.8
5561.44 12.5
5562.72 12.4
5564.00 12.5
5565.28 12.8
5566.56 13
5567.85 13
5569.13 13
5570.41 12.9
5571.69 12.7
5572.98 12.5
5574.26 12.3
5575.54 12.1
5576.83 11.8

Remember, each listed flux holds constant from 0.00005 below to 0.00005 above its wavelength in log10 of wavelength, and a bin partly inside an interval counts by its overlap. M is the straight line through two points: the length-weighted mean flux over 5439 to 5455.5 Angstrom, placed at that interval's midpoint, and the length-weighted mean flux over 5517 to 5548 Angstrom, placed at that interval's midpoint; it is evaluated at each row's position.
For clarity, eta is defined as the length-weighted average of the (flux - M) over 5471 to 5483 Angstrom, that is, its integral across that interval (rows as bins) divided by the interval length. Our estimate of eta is -0.4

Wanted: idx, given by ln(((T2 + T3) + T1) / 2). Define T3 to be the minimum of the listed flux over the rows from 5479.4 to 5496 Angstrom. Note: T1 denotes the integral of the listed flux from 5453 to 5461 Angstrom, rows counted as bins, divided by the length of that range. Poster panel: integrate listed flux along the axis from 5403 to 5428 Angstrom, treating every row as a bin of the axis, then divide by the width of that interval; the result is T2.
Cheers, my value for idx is 2.91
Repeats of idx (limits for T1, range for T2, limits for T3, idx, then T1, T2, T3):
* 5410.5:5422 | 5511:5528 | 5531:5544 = 2.91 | 12.4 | 12.32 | 11.9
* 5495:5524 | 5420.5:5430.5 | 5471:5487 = 2.89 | 12.2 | 12.30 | 11.6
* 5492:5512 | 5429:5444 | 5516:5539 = 2.90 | 12.1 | 12.56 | 11.9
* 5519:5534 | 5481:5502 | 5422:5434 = 2.91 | 12.4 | 12.26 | 11.9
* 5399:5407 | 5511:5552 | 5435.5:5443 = 2.91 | 11.8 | 12.45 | 12.4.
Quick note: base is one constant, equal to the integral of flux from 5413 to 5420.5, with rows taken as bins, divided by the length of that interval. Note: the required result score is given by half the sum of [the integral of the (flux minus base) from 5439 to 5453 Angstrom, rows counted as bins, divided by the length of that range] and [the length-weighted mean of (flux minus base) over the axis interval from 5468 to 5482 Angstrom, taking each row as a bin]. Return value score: 0.48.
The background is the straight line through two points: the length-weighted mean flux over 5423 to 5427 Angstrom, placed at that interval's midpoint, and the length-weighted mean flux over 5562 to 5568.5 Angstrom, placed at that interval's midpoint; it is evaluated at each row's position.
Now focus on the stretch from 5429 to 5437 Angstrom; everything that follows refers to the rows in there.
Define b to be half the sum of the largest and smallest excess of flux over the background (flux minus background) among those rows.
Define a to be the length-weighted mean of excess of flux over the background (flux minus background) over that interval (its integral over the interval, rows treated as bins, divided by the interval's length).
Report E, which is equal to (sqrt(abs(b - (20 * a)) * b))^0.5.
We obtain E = 0.69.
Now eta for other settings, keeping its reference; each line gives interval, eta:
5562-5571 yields 0.5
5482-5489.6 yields -1.0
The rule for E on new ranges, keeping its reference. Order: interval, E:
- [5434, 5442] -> 1.28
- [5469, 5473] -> 0.88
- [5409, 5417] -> 0.94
